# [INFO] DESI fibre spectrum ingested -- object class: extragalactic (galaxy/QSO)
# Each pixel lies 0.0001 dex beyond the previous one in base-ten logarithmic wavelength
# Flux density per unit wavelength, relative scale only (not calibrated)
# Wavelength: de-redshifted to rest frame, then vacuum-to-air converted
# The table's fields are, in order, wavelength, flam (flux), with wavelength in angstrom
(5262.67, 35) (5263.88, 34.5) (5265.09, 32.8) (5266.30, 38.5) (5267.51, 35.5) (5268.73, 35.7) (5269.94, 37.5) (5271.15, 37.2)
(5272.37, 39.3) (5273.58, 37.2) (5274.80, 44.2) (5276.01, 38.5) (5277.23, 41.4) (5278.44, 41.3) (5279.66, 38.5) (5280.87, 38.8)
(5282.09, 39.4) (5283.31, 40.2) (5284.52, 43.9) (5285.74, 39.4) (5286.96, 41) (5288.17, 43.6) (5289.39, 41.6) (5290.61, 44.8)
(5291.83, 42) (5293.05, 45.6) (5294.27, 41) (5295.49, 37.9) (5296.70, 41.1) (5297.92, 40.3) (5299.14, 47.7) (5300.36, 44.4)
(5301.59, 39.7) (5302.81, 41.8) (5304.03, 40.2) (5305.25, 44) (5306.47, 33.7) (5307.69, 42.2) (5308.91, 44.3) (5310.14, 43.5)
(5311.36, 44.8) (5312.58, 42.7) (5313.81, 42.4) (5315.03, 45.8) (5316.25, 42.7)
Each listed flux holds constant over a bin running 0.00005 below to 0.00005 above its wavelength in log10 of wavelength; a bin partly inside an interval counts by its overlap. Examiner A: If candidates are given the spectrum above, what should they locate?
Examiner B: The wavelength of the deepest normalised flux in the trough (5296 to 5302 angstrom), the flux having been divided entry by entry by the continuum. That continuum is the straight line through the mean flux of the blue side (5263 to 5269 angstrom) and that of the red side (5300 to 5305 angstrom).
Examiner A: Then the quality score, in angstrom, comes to 5301.59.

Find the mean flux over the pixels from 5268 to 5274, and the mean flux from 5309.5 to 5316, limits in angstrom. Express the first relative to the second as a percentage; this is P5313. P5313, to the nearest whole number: 85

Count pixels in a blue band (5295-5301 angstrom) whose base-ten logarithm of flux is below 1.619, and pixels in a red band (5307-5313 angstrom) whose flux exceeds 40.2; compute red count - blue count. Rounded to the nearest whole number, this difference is 2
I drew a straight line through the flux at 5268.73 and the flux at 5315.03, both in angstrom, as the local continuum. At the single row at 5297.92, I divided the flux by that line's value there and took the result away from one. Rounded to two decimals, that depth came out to 0.04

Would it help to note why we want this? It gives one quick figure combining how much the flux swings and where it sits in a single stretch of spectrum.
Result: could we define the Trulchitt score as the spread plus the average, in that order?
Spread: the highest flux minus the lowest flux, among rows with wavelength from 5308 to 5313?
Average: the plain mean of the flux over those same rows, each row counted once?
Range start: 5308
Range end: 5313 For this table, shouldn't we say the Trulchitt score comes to 45.9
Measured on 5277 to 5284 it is 42.8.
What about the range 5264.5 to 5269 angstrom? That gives 41.3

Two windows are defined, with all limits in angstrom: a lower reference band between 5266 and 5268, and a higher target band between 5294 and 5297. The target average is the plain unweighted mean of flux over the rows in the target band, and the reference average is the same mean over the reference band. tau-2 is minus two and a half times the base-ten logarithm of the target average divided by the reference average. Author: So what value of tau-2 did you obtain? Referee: -0.08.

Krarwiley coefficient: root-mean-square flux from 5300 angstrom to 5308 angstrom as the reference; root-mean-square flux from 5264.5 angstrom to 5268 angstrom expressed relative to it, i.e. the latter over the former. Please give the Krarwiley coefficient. 0.87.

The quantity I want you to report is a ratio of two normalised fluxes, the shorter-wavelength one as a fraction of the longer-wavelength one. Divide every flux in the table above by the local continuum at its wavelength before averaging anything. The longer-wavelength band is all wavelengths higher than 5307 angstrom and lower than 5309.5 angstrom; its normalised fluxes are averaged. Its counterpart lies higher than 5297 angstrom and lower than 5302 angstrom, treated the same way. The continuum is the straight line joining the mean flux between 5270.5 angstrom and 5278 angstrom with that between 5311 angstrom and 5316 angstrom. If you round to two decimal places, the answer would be 1.02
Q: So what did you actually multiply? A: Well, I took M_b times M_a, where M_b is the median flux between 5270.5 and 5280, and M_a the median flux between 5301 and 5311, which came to 1634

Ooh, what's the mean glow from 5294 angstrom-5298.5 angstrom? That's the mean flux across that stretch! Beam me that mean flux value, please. 40.1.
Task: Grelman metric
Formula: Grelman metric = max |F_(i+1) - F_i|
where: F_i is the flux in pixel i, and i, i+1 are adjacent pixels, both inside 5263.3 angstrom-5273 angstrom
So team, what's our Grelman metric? 6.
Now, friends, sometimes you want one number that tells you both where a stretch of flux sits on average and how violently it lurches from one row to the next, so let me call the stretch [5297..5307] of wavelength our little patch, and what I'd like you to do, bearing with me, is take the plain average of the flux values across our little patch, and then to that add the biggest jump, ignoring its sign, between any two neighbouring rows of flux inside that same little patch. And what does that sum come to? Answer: 51.8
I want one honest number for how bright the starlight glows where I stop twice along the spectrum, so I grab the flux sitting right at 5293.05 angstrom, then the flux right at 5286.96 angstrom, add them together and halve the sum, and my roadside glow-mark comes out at 43.3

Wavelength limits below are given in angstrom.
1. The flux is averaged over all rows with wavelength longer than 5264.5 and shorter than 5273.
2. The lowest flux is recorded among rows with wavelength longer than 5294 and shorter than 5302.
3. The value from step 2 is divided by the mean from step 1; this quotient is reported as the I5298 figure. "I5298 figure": 1.03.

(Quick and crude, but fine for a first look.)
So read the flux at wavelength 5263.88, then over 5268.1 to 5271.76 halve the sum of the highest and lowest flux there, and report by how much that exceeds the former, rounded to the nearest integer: 2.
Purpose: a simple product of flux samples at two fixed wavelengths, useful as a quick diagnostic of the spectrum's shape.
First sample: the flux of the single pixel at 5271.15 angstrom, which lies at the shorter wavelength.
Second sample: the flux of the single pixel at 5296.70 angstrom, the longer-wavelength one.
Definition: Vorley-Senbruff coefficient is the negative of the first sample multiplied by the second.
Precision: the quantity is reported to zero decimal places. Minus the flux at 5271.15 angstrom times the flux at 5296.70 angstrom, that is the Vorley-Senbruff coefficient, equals -1529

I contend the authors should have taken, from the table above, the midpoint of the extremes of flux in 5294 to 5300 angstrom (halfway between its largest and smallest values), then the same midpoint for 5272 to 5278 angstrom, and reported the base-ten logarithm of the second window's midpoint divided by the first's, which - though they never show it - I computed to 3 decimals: -0.022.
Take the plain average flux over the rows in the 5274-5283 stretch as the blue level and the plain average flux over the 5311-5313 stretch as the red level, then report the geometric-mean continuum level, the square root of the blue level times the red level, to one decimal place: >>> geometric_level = 42.0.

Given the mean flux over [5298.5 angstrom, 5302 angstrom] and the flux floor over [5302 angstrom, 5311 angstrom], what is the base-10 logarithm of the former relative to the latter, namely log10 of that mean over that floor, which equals 0.12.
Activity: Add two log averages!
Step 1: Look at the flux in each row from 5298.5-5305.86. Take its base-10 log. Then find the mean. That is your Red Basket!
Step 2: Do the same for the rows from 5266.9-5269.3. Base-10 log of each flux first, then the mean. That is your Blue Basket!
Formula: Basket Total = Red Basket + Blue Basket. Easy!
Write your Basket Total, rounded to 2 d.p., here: 3.18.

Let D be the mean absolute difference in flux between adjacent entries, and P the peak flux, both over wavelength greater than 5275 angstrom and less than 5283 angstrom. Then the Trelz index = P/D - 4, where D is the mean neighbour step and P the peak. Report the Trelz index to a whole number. 27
